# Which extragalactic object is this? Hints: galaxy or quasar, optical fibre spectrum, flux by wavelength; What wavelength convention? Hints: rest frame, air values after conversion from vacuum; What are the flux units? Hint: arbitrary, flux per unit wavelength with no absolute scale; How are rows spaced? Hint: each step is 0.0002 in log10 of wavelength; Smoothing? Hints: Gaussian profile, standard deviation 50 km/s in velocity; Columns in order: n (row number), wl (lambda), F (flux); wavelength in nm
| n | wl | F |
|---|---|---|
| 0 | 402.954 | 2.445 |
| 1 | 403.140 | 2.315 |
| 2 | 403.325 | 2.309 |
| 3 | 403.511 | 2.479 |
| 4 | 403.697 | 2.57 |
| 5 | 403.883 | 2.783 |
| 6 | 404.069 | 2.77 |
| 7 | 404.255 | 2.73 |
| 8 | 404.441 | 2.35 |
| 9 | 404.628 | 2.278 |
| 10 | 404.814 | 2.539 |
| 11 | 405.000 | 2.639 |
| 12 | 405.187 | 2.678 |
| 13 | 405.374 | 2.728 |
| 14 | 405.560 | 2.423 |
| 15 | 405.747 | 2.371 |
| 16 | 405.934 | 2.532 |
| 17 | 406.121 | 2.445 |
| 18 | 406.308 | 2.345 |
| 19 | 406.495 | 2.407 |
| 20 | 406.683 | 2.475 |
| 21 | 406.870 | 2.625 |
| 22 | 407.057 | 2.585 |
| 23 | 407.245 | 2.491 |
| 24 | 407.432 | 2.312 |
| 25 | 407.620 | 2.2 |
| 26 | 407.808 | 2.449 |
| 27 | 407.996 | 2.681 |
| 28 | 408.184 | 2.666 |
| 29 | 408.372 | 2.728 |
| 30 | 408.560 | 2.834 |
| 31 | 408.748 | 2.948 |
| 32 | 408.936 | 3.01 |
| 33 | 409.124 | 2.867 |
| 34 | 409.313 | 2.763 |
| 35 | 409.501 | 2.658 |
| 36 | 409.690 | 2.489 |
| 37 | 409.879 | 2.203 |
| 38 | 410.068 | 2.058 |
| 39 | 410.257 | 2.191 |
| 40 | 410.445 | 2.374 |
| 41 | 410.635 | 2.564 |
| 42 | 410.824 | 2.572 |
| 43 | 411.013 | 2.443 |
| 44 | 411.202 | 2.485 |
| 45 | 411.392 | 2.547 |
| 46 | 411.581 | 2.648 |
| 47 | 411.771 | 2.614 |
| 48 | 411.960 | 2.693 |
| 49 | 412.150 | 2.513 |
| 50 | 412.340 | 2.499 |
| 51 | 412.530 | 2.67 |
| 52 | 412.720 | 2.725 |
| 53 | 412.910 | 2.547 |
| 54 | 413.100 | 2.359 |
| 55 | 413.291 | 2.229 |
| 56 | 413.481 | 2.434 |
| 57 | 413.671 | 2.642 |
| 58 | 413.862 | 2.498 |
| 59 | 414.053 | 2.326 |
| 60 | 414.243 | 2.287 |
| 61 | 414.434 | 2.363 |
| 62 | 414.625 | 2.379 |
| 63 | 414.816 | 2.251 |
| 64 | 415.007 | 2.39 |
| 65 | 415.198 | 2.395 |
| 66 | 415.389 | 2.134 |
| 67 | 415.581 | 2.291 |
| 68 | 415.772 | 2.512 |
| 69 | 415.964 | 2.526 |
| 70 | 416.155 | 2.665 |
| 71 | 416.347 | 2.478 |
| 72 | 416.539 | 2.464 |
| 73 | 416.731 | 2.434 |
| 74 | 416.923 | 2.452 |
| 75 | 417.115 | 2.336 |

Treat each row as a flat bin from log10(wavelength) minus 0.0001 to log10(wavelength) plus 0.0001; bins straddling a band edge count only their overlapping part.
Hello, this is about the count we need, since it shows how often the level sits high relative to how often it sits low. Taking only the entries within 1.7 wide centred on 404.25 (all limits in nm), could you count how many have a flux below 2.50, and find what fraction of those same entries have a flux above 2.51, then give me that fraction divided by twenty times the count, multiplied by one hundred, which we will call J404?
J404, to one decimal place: 1.1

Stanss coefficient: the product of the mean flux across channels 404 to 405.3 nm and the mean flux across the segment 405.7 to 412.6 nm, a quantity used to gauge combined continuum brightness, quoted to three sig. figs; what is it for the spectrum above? 6.52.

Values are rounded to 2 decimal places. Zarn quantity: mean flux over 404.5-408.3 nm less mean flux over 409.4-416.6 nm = 0.04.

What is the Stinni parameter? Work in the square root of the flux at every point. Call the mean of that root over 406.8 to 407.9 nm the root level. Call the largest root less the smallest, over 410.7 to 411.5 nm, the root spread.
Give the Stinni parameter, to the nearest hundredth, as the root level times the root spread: 0.06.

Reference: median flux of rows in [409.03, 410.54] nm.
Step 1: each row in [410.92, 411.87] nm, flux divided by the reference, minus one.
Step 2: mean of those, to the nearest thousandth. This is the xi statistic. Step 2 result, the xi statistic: 0.048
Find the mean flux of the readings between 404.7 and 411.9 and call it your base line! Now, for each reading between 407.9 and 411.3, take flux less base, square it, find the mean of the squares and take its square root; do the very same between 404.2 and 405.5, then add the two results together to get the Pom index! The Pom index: 0.432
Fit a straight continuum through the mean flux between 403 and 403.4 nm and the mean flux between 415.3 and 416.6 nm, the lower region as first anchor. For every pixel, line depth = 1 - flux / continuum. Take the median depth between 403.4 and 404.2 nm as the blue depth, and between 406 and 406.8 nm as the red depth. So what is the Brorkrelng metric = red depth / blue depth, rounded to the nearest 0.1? 0.2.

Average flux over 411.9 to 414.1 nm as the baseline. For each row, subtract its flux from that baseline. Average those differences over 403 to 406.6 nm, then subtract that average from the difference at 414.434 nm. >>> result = 0.15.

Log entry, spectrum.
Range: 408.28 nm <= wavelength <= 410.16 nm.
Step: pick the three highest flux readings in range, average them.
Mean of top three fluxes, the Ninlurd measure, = 2.94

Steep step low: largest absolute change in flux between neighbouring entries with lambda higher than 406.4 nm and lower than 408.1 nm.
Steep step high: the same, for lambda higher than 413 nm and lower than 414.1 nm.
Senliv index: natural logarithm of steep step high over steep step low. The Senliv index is -0.2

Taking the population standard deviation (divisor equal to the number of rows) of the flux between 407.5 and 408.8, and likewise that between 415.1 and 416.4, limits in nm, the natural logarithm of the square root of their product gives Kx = -1.6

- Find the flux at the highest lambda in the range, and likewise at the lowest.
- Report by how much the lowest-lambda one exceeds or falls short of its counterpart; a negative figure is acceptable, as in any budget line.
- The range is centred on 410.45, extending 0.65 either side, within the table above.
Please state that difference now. -0.2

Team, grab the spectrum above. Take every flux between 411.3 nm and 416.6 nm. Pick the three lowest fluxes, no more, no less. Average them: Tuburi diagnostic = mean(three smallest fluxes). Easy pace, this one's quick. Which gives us 2.20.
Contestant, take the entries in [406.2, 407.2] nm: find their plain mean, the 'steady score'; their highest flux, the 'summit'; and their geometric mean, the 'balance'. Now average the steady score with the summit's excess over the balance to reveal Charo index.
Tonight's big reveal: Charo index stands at 1.31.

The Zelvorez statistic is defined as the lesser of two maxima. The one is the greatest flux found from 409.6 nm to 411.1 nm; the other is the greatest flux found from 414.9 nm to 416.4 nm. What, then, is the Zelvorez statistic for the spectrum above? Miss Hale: 2.57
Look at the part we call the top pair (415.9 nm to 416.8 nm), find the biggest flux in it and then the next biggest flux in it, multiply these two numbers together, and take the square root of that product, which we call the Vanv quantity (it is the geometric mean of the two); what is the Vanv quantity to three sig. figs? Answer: 2.59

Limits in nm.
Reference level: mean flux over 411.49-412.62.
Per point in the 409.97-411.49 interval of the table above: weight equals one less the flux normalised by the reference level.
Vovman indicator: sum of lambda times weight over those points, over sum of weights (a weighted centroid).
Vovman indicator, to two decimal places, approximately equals 410.43 nm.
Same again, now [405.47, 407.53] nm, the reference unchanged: 406.43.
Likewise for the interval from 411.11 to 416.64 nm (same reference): 414.54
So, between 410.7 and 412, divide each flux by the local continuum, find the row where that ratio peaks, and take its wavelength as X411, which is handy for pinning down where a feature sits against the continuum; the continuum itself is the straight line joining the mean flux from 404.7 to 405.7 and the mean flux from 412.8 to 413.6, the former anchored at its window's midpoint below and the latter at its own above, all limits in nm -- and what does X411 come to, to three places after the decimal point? 411.960 nm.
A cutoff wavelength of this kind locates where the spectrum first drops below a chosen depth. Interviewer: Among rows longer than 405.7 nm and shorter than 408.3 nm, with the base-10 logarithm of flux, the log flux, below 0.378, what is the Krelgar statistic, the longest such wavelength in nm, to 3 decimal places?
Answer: 407.620 nm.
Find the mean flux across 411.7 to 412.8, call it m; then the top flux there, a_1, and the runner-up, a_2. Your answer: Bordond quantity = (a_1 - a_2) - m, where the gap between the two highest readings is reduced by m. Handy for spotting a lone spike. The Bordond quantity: -2.59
